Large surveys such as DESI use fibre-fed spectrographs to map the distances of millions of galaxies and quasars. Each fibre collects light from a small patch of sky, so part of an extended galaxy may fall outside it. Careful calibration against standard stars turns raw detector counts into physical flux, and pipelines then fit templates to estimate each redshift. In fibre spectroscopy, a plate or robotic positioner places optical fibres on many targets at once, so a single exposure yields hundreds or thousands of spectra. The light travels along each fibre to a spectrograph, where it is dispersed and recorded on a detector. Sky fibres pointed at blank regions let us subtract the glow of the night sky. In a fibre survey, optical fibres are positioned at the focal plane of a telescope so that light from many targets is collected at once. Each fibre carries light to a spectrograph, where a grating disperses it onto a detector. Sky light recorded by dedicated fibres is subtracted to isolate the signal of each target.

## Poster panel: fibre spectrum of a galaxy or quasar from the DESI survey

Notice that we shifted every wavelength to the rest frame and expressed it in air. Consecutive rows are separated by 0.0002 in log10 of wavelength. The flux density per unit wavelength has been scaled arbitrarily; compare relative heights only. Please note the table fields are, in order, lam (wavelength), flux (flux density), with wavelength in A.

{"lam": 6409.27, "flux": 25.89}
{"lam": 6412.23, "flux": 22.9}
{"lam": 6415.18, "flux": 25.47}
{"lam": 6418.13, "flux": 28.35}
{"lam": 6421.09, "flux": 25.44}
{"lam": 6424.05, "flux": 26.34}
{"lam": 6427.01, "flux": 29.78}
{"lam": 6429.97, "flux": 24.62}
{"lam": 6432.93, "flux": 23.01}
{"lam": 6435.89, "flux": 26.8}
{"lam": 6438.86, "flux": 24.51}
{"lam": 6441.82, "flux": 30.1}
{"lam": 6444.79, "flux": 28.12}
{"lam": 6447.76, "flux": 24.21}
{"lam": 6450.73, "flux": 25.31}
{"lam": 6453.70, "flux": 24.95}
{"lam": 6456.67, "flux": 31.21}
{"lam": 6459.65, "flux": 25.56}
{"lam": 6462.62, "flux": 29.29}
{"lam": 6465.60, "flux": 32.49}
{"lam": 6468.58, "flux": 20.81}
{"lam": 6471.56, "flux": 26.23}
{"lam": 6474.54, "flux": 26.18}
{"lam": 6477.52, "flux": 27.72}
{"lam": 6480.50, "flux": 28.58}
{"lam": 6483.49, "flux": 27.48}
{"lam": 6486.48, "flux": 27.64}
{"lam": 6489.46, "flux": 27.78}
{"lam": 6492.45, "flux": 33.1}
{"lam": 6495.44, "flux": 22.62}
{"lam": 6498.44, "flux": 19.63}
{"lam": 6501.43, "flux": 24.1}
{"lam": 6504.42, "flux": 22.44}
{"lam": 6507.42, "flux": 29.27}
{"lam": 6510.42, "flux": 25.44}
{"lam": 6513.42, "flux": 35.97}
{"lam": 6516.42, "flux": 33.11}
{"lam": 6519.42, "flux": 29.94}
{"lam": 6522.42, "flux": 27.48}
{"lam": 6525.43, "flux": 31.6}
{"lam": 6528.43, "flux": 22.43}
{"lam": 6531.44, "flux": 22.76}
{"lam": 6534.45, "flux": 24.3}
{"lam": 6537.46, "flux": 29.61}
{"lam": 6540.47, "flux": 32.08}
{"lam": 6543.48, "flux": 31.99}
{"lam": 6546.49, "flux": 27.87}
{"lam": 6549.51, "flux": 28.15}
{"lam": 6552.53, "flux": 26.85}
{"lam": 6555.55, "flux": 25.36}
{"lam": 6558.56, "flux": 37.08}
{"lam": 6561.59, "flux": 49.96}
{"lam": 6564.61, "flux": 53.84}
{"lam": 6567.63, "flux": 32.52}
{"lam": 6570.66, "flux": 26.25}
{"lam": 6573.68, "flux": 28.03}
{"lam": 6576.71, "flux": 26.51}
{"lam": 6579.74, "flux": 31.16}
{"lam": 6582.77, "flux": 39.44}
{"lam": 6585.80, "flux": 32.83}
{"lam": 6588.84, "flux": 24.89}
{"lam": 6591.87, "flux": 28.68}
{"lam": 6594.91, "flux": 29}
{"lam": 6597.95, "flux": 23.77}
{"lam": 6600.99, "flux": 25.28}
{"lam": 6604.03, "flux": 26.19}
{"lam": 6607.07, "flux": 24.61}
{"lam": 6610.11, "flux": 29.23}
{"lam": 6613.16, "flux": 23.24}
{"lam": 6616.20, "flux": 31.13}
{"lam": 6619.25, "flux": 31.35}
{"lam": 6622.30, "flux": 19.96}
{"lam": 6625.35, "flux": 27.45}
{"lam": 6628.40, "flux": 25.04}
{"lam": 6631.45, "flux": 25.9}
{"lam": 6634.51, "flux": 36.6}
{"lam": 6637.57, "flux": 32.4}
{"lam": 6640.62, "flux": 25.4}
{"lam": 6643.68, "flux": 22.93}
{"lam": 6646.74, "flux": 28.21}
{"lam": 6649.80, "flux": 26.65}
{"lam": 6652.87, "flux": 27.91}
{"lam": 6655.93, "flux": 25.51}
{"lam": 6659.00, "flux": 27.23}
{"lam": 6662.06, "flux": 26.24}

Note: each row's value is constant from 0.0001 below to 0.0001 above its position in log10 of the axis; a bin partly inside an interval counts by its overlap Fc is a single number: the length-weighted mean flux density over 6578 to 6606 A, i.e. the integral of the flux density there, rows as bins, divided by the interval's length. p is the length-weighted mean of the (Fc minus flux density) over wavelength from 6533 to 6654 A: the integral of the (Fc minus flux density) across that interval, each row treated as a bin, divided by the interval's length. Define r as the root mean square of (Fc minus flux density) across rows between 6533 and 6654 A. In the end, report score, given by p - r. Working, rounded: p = -1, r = 6.5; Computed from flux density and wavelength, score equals -7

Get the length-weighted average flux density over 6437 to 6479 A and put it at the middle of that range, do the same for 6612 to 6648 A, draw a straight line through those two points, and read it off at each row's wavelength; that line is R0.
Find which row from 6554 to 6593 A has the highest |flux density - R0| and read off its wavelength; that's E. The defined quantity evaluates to 6564.61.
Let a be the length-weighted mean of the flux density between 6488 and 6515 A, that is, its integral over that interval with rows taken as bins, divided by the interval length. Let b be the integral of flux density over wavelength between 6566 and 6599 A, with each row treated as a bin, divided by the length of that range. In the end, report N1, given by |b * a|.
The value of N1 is 789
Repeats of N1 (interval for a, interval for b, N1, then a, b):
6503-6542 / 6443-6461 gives 751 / 28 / 26.6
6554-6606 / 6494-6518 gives 844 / 32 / 26.6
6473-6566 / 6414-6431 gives 786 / 29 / 26.7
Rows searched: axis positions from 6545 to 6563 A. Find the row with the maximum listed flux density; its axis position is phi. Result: 6561.59 A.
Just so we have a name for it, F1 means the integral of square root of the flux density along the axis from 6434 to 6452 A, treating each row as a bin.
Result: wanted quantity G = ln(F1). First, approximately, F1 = 92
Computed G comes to 4.53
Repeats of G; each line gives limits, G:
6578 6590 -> 4.22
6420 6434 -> 4.27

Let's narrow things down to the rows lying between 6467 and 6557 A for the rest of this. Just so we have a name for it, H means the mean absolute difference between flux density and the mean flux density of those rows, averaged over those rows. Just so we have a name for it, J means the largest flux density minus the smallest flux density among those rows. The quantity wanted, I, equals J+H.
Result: 19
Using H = 3.0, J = 16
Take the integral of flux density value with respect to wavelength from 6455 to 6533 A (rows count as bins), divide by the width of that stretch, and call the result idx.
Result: 27.3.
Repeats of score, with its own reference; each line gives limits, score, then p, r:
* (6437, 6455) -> -1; 3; 3.5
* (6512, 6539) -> -4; 0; 4.5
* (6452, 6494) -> -2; 1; 3.3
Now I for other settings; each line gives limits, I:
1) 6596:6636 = 20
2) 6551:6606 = 36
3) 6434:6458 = 9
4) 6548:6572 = 37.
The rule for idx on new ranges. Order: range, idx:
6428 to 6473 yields 26.5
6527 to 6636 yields 29.5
